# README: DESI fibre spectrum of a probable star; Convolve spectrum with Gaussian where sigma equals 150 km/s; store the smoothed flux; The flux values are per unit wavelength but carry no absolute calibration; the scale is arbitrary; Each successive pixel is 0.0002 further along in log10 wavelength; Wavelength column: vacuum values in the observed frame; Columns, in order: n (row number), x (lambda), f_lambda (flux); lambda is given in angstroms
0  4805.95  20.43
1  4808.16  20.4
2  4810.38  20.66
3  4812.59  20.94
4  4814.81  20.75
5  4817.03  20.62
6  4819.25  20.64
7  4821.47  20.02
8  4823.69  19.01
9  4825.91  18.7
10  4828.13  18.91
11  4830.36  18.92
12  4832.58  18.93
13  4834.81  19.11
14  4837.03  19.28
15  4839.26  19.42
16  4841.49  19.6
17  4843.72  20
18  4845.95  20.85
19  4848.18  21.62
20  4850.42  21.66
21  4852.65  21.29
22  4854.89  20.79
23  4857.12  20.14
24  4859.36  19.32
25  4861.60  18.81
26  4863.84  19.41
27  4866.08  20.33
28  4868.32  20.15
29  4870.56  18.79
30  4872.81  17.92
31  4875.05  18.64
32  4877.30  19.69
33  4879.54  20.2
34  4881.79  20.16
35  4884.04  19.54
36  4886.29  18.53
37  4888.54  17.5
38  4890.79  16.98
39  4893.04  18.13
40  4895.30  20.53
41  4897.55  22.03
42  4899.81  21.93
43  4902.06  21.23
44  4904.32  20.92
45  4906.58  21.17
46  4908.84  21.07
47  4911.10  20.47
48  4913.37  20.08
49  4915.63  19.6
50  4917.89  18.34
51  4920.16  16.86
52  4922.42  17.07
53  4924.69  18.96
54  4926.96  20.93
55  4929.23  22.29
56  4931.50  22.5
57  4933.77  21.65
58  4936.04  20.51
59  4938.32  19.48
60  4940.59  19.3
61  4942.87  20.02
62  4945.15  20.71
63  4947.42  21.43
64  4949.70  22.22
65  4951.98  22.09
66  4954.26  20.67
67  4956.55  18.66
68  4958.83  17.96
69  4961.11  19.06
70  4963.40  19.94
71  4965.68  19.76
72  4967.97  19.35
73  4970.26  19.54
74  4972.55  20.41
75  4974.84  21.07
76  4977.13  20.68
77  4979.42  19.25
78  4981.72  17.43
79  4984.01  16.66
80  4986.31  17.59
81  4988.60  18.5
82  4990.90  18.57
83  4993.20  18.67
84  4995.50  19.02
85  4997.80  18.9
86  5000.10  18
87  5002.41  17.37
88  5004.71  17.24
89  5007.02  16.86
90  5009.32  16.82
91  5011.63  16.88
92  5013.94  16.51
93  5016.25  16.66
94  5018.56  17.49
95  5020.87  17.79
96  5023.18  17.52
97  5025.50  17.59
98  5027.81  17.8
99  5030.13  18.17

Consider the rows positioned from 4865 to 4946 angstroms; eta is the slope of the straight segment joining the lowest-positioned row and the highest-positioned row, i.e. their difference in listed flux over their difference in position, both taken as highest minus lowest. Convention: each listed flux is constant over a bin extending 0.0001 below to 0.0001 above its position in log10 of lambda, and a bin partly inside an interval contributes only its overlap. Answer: 0.00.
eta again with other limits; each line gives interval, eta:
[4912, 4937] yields 0.02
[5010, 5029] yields 0.06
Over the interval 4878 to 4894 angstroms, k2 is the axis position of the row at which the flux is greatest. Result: 4879.54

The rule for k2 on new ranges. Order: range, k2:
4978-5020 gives 4979.42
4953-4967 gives 4954.26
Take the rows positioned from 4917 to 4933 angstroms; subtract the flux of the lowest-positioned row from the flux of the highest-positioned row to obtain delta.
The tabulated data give 4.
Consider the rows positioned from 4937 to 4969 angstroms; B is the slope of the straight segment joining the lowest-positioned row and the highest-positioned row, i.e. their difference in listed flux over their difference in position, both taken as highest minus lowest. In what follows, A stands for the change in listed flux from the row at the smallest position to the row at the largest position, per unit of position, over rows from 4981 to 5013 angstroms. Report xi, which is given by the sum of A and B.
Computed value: -0.02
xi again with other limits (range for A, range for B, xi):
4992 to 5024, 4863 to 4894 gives -0.08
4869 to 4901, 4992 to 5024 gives 0.07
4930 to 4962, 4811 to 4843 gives -0.16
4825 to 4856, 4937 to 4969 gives 0.07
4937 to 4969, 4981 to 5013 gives -0.02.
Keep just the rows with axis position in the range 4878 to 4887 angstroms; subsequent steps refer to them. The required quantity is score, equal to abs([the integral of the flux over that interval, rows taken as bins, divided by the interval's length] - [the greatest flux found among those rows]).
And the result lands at 0.5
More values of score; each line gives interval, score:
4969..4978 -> 0.7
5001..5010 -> 0.3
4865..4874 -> 1.0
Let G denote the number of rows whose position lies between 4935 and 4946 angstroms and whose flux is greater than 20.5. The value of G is 2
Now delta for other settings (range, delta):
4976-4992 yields -2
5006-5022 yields 1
